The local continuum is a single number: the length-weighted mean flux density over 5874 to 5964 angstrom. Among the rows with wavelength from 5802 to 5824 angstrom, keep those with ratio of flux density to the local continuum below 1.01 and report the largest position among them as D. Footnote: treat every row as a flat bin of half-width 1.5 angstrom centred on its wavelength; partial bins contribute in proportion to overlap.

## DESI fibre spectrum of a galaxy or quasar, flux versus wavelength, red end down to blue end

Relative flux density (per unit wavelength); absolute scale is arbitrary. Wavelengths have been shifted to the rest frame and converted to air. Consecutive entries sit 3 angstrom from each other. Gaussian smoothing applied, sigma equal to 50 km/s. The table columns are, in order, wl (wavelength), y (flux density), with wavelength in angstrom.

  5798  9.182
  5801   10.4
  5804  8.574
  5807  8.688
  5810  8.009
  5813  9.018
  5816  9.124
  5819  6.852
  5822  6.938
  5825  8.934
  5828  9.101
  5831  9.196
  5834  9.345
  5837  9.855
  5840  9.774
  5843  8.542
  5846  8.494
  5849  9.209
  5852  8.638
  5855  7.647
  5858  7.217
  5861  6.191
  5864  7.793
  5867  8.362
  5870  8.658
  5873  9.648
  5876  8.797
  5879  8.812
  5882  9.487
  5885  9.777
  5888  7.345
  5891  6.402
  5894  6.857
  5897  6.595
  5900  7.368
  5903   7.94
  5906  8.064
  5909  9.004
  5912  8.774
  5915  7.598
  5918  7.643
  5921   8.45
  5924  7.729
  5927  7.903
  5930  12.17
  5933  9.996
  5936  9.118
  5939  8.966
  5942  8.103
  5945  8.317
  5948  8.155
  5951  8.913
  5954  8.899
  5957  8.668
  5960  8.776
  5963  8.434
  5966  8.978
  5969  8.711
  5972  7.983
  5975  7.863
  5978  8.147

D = 5822 angstrom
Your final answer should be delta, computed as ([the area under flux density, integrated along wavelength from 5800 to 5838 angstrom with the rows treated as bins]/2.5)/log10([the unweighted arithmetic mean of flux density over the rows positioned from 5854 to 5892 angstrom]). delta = 146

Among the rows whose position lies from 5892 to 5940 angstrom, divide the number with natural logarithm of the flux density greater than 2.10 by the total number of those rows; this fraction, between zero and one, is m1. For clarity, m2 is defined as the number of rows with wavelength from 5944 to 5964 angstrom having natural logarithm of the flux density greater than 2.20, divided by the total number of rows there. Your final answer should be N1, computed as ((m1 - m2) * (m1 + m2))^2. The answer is 0.04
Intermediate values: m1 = 0.44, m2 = 0.00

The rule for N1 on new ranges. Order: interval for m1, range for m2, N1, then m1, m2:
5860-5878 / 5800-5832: 0.10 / 0.67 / 0.36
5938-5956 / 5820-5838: 0.00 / 0.67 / 0.67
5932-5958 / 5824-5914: 0.27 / 0.78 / 0.30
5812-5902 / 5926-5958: 0.11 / 0.63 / 0.27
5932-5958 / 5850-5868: 0.37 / 0.78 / 0.00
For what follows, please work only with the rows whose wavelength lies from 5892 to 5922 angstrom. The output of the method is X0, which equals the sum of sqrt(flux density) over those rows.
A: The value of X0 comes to 27.9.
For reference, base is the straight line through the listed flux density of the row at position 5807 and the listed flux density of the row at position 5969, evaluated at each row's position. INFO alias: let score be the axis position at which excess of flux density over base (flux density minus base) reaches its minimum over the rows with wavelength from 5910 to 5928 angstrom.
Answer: 5915 angstrom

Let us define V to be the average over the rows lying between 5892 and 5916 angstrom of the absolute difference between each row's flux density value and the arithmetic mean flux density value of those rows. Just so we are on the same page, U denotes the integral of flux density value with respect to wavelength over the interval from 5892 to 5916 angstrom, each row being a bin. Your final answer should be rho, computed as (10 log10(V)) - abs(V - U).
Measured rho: -187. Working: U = 186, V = 0.7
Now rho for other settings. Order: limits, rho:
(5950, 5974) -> -214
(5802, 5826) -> -200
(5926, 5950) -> -218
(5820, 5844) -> -216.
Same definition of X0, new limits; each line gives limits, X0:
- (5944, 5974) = 29.3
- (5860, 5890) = 29.1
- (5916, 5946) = 29.7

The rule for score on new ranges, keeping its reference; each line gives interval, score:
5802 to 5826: 5819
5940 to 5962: 5942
